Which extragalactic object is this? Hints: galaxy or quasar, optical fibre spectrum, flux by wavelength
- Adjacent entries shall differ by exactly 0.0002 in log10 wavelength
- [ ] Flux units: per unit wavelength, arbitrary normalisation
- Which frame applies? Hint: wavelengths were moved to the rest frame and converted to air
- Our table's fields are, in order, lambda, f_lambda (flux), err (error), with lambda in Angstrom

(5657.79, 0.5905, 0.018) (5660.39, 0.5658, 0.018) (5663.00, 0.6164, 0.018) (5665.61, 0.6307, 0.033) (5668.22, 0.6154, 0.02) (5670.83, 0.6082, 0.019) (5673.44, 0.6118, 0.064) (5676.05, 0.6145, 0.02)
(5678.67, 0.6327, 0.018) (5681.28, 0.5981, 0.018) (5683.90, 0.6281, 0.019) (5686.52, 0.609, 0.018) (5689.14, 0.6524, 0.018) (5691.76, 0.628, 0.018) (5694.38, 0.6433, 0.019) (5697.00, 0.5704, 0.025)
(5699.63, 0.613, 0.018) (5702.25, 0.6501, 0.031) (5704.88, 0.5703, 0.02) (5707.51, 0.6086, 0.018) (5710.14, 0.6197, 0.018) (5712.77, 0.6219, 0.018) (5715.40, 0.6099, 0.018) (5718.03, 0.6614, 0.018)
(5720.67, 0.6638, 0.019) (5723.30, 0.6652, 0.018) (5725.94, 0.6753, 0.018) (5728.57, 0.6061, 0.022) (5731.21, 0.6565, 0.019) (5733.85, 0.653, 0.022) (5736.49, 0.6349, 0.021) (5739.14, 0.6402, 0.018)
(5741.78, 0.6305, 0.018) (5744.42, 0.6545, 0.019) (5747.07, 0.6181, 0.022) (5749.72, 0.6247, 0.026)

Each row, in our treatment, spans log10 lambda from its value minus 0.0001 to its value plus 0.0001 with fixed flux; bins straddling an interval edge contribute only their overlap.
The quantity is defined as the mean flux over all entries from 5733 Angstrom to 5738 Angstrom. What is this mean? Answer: 0.64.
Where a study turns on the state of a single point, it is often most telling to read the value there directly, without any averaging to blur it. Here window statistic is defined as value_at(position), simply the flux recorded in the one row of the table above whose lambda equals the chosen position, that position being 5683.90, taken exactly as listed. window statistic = 0.6281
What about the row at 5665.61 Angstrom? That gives 0.6307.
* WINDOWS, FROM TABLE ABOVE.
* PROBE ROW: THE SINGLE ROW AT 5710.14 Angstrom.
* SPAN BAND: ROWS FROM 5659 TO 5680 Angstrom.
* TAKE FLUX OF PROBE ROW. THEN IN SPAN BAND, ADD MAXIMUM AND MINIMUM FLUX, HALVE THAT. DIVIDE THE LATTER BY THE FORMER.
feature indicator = 0.97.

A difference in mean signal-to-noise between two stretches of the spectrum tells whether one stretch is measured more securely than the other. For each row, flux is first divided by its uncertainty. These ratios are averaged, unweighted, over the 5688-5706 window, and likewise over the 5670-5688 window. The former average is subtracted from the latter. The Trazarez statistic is -0.5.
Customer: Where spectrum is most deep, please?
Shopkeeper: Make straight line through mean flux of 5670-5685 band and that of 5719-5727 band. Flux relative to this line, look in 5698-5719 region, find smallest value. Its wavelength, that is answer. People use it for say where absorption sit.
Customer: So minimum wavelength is 5704.88 Angstrom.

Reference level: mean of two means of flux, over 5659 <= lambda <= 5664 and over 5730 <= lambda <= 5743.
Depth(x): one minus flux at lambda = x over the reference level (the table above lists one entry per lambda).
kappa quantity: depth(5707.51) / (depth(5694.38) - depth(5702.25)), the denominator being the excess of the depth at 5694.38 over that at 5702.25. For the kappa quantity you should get 1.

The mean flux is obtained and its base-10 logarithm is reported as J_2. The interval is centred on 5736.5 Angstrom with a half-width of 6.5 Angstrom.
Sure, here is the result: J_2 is -0.192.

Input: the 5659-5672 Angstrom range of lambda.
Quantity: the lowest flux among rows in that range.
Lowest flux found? 0.5658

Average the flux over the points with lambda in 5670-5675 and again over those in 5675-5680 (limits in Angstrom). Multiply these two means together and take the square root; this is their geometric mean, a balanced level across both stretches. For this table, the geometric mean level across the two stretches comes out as 0.617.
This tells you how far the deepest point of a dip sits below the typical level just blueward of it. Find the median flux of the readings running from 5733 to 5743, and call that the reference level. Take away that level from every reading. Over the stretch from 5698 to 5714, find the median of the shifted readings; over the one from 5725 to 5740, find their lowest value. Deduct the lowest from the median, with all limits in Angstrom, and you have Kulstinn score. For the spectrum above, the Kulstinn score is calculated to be 0.010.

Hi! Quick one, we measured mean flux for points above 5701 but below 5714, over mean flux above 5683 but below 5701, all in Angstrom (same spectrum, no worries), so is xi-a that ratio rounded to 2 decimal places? 0.99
